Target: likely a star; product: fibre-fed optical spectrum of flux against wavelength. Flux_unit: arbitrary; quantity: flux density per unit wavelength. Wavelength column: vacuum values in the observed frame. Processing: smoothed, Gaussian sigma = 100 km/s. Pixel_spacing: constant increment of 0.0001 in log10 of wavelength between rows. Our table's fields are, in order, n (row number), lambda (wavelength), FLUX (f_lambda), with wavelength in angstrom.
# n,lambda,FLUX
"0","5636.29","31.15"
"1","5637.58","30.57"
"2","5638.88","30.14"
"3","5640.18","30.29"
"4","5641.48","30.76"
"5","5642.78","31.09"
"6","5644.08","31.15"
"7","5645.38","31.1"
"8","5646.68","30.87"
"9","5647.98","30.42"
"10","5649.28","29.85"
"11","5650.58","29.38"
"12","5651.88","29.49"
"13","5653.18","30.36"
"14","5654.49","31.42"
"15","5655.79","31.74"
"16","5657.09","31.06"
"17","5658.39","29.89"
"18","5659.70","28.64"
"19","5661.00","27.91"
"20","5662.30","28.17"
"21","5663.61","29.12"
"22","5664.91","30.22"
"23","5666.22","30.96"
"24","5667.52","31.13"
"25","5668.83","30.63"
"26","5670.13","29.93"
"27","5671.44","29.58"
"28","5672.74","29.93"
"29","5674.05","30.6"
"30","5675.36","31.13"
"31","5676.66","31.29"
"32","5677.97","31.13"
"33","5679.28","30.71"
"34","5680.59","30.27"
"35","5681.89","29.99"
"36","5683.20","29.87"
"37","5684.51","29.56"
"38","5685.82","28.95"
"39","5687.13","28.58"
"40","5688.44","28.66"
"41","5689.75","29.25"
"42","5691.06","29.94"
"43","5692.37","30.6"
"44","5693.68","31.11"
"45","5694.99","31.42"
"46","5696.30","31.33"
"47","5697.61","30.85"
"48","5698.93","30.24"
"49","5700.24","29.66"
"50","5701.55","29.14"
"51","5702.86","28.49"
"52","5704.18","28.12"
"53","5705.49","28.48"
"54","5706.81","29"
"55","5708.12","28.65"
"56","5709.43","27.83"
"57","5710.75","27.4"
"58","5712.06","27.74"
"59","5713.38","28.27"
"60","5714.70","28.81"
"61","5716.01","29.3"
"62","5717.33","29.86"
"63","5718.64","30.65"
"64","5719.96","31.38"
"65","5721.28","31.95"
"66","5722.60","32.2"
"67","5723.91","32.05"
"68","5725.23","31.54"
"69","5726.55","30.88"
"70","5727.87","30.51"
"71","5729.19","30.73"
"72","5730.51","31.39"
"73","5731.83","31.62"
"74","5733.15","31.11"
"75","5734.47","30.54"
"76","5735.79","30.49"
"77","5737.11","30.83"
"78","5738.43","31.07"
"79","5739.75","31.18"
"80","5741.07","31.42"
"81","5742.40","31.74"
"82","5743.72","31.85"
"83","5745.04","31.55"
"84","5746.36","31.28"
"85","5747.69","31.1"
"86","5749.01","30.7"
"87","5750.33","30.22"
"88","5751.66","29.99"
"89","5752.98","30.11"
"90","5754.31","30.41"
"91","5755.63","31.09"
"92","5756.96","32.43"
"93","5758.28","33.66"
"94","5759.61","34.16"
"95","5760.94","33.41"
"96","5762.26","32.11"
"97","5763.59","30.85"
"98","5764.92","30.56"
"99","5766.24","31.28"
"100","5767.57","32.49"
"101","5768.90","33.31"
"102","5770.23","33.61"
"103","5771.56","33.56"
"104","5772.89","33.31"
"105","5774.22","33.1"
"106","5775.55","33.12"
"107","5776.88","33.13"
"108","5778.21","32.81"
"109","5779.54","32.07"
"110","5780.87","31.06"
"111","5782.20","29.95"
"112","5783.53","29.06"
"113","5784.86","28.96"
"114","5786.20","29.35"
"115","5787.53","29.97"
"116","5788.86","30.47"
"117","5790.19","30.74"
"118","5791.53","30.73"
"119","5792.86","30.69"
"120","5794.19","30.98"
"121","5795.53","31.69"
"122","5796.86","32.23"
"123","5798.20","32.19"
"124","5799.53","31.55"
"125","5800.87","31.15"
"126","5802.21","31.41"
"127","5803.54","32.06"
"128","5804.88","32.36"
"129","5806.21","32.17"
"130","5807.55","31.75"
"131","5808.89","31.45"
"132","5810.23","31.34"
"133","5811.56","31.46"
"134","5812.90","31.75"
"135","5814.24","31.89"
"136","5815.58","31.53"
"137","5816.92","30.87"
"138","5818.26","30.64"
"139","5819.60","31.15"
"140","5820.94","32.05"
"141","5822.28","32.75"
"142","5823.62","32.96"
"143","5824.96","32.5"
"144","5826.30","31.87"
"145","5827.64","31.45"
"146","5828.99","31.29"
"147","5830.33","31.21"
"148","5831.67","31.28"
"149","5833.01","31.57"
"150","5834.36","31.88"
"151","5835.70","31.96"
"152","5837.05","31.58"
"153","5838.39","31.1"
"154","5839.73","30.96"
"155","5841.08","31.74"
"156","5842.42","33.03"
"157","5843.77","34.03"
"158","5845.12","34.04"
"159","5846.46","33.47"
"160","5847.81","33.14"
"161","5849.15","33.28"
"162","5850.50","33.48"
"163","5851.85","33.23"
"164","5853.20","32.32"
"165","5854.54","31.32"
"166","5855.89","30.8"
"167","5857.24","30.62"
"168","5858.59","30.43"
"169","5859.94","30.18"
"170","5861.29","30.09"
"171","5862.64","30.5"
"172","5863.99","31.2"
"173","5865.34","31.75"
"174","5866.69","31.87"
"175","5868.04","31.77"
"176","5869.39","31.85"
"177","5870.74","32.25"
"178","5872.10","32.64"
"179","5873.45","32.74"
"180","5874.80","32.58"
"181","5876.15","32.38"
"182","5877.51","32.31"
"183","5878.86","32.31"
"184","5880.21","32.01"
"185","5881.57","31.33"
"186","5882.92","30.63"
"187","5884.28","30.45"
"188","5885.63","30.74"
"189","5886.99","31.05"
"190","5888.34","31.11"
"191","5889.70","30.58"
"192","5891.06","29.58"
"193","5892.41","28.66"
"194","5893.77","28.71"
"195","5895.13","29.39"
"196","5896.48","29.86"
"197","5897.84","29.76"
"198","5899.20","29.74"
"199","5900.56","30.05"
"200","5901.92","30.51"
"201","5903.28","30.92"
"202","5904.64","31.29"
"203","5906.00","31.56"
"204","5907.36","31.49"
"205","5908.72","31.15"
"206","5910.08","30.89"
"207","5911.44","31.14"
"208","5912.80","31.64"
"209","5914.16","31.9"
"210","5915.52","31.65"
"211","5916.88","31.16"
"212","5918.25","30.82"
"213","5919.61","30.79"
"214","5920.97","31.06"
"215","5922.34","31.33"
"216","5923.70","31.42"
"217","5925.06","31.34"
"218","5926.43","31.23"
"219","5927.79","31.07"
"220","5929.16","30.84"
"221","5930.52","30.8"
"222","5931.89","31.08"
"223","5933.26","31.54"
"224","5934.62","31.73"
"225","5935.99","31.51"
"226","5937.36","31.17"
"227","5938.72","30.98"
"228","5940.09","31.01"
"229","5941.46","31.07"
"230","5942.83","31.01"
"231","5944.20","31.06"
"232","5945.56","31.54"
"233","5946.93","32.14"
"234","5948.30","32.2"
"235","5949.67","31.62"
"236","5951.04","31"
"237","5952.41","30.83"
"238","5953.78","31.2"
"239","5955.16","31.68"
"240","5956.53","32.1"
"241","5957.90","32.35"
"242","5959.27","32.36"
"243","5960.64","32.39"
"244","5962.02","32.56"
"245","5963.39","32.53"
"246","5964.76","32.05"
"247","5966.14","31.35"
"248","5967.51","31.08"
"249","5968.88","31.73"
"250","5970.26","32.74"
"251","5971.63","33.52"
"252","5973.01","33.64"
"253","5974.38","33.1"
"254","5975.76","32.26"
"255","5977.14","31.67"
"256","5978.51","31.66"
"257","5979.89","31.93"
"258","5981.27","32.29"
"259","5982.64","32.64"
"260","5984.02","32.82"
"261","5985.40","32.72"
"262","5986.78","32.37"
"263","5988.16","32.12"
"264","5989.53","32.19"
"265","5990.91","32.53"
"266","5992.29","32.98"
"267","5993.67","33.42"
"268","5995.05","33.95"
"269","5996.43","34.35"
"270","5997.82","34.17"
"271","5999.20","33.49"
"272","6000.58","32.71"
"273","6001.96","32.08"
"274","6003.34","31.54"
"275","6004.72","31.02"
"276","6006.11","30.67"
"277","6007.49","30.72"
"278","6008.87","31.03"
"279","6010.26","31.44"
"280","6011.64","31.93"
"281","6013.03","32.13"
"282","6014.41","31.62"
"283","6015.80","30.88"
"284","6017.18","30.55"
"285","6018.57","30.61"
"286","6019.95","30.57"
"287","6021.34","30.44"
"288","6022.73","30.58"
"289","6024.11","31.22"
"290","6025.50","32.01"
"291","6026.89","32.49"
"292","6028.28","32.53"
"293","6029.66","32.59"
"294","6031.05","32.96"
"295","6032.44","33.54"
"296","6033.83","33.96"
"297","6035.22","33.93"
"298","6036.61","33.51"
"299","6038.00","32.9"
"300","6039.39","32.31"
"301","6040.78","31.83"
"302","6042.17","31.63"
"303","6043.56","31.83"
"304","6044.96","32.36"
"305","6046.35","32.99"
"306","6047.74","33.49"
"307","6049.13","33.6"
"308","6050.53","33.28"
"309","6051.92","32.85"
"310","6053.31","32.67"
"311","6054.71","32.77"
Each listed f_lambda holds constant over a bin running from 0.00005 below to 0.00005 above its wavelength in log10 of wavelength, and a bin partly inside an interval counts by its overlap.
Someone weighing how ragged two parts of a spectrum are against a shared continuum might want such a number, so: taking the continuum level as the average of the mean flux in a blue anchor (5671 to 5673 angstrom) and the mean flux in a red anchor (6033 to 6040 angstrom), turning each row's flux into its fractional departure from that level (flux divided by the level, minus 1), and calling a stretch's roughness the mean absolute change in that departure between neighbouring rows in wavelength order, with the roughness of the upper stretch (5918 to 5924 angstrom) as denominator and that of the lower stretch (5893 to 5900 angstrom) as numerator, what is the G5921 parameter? 1.9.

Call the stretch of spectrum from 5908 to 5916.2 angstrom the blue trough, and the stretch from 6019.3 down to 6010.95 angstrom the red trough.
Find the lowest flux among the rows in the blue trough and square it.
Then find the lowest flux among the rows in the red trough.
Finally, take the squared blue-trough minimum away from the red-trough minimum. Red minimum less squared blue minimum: -924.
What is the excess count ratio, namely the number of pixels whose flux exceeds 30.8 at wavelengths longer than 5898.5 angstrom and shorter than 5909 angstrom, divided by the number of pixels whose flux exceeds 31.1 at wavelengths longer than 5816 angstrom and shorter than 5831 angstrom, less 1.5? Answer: -0.9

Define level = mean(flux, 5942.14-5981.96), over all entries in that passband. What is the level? 31.99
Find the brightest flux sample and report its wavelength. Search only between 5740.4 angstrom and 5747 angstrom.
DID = 5743.72 angstrom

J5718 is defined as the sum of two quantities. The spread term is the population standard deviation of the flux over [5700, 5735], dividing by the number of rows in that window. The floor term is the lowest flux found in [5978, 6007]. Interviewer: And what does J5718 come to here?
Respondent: 32.1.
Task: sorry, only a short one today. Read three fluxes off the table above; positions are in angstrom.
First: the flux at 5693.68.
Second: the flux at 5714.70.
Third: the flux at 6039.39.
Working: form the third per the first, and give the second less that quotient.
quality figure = 27.8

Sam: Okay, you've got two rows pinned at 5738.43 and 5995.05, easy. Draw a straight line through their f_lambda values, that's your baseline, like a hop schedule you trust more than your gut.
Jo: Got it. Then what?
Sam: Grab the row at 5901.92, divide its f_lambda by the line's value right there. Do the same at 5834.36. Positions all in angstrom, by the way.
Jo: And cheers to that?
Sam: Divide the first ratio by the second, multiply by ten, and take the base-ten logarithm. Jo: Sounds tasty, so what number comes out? 0.97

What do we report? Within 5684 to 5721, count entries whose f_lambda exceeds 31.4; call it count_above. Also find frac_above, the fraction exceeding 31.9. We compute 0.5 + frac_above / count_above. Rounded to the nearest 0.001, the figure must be 0.500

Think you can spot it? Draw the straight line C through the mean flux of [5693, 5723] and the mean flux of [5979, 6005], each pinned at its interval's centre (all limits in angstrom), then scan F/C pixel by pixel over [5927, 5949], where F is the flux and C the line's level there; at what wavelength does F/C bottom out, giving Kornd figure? 5930.52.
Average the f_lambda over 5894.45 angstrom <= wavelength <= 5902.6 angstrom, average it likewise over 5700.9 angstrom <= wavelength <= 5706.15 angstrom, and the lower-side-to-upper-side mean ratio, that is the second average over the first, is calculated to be 0.96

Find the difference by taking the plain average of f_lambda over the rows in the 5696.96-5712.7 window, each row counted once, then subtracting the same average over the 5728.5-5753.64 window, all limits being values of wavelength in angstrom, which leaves -2.2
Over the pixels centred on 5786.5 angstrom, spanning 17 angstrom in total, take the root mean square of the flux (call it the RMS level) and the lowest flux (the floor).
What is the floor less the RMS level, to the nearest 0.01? -1.58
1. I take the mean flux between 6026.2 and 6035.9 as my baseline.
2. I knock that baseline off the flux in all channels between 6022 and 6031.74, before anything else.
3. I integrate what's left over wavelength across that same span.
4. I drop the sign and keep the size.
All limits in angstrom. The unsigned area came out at 11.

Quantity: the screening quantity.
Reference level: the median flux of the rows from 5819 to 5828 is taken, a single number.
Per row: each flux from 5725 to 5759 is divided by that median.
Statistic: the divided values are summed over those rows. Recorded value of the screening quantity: 25.3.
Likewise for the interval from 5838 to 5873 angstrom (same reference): 25.9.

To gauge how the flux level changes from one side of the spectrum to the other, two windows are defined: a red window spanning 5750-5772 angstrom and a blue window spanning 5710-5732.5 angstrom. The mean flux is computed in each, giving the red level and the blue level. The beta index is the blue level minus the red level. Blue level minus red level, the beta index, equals -1.6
